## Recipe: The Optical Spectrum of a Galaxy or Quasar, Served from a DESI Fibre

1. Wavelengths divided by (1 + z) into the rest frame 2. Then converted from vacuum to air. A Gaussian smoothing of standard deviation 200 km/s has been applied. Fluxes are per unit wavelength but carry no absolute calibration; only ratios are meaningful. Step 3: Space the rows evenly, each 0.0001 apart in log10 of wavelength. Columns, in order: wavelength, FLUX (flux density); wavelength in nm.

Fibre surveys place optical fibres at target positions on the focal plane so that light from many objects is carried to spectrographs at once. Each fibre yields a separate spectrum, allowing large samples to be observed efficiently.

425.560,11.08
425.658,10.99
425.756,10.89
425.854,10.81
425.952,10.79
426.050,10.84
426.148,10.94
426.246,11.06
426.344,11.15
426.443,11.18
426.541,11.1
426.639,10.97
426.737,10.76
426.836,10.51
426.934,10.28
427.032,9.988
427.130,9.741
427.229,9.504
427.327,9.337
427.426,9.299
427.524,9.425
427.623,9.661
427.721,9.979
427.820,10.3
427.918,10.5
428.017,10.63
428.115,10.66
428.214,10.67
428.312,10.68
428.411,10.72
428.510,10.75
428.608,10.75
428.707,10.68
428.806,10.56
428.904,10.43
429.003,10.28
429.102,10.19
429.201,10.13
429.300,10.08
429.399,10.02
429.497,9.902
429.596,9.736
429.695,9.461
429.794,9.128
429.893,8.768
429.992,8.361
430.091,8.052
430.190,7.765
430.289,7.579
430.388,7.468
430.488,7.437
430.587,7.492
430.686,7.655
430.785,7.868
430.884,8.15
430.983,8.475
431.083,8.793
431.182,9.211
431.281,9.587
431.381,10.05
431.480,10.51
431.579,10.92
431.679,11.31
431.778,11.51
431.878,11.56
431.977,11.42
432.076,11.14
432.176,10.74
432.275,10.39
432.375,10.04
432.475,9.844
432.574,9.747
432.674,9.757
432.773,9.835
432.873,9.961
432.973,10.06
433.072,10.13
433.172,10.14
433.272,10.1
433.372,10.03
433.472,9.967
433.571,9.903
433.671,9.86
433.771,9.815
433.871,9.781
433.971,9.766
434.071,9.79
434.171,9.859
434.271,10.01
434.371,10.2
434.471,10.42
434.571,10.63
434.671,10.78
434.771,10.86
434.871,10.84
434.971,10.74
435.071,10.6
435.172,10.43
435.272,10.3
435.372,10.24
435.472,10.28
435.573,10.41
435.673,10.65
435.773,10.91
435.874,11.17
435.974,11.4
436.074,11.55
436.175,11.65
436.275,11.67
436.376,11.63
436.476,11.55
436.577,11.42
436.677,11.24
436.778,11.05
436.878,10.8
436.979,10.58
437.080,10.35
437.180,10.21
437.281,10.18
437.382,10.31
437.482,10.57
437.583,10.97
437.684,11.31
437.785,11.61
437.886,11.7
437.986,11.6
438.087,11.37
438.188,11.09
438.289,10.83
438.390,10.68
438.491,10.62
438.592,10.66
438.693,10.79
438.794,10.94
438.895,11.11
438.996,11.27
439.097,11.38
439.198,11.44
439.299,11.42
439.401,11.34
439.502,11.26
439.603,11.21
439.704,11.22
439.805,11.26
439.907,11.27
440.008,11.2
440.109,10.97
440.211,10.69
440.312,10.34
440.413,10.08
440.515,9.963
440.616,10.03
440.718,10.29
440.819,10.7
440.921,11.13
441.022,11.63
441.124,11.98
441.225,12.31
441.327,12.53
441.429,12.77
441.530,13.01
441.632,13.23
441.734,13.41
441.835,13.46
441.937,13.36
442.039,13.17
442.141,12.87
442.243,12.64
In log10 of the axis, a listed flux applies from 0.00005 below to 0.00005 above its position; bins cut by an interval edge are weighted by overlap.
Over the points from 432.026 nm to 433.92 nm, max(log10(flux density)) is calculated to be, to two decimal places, 1.05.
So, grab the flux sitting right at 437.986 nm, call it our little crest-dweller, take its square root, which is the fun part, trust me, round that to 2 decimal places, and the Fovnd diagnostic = 3.41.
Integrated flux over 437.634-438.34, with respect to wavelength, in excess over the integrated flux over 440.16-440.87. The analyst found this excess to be 0.7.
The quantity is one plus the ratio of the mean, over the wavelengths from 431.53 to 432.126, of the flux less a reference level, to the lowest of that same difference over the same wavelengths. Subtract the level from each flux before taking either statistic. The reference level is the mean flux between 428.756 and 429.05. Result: 2.8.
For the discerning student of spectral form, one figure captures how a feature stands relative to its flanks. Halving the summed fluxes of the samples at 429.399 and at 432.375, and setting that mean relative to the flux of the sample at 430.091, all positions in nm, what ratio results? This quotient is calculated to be 1.25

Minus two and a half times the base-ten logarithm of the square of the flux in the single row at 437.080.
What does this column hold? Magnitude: -5.07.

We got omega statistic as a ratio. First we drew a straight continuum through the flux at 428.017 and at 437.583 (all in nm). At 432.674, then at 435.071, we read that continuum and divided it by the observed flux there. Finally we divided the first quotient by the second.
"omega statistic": 1.08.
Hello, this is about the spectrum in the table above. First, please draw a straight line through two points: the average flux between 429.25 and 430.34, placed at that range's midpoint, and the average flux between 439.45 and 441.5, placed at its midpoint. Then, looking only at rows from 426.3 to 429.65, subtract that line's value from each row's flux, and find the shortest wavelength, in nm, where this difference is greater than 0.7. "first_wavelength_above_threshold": 426.344 nm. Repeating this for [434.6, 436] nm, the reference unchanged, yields 434.671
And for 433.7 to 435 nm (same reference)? 434.671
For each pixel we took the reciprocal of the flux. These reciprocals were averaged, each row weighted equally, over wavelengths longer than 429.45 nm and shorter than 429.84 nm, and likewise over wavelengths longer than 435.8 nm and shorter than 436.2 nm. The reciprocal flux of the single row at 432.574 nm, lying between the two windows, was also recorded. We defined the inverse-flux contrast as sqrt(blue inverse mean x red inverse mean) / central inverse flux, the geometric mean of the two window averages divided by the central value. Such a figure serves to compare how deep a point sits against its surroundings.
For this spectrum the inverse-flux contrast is 0.93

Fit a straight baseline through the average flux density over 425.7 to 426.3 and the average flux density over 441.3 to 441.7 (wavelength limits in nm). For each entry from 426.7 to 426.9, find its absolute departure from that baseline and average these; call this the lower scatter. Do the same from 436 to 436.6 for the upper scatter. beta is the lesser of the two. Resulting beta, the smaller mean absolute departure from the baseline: 0.4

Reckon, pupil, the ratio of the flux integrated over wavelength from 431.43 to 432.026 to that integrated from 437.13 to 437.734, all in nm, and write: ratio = 1.04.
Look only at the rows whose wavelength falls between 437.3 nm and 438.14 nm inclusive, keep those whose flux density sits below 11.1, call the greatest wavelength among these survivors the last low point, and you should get 437.583 nm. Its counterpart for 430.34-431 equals 430.983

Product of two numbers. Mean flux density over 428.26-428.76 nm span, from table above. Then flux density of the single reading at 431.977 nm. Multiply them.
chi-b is 122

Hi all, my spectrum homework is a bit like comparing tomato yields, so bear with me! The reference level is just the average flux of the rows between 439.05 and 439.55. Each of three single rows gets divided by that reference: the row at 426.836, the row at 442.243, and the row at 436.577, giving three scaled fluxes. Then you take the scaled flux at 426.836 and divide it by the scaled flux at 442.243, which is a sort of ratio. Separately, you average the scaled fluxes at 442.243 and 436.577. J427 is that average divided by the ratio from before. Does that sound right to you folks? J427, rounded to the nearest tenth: 1.3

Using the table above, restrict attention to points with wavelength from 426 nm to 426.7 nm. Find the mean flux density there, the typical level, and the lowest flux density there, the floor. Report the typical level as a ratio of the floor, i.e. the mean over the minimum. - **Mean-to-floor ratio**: 1.02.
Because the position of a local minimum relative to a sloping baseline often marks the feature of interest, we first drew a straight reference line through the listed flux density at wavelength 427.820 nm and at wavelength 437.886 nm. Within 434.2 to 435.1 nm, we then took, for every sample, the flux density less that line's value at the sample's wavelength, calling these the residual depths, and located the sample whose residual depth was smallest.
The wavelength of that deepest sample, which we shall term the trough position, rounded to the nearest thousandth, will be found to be 434.271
